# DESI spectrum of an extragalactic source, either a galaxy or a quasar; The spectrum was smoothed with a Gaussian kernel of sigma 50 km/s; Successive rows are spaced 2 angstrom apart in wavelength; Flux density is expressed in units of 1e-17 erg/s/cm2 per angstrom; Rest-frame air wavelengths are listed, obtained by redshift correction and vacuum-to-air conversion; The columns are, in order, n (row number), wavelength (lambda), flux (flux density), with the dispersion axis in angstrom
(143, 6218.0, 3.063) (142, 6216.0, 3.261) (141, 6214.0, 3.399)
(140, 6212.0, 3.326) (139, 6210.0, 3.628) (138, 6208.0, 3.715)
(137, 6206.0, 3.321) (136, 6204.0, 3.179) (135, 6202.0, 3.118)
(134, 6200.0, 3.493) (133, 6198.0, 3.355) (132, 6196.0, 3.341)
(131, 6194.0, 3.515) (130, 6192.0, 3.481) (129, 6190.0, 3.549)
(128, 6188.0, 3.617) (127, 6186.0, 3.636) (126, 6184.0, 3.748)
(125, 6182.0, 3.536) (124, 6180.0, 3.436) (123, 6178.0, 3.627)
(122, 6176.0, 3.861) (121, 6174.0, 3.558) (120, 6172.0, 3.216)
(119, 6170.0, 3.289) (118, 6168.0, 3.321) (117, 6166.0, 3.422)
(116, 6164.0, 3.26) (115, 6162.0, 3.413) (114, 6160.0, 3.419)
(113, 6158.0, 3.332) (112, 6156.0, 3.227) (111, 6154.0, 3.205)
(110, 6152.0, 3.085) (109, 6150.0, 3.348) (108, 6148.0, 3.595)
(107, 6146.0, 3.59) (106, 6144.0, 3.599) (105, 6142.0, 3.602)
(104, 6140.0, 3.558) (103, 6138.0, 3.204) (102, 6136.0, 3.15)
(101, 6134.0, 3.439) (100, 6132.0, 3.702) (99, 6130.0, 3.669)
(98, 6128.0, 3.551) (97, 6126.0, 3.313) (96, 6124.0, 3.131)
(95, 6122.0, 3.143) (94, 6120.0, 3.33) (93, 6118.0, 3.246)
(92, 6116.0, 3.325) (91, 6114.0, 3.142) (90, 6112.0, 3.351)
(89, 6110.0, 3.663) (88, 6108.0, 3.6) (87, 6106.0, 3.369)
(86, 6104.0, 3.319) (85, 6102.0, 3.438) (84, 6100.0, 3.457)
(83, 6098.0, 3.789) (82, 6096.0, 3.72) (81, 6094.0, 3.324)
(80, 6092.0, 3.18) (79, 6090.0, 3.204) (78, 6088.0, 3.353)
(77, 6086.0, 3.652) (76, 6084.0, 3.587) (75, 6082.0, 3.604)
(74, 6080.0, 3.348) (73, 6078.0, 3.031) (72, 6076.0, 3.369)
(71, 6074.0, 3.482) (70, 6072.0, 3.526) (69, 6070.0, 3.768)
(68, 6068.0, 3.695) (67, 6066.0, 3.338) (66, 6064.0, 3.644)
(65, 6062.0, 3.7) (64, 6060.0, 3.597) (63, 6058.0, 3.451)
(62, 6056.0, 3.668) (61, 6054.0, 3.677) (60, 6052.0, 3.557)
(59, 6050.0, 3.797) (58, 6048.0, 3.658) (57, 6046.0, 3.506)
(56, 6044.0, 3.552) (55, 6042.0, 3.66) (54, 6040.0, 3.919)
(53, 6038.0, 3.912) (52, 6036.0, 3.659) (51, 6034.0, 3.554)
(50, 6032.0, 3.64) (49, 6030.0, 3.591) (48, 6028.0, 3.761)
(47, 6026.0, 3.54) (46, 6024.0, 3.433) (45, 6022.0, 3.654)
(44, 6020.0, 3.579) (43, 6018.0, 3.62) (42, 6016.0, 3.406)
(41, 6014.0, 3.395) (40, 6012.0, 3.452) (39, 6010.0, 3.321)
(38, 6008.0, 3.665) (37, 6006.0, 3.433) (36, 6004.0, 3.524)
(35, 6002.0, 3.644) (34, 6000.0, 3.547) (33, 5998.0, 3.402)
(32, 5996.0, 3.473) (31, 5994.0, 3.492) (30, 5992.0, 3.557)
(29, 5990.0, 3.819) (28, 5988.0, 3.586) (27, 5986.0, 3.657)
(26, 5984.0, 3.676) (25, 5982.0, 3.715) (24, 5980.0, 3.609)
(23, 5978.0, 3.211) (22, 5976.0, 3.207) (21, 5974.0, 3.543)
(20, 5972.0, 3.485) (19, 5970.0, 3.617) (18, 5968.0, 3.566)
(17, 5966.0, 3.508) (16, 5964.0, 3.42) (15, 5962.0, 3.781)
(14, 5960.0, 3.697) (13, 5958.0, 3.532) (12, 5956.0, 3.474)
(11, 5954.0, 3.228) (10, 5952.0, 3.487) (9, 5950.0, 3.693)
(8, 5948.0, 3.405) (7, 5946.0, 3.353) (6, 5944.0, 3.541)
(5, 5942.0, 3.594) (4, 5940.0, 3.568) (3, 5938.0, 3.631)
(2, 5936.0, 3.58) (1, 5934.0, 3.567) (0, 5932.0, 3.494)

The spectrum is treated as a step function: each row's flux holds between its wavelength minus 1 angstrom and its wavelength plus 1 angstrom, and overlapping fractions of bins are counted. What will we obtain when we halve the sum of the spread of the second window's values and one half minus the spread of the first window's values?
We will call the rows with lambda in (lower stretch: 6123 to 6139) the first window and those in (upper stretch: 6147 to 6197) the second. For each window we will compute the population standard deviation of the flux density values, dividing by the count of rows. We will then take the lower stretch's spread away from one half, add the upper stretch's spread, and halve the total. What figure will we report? 0.233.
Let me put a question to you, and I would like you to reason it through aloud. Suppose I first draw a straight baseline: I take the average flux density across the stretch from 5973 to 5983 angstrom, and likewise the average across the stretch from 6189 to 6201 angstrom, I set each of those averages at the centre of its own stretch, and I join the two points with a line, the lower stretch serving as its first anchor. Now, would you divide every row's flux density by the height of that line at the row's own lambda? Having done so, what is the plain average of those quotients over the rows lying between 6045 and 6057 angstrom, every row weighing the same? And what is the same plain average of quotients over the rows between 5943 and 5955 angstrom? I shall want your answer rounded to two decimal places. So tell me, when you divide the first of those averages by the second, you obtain 1.06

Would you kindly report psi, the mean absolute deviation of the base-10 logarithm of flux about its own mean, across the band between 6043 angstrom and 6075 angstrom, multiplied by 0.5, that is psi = 0.0060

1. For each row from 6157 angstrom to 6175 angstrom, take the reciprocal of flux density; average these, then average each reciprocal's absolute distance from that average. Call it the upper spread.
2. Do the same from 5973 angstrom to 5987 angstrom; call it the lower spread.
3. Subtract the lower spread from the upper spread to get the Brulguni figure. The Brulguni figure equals -0.008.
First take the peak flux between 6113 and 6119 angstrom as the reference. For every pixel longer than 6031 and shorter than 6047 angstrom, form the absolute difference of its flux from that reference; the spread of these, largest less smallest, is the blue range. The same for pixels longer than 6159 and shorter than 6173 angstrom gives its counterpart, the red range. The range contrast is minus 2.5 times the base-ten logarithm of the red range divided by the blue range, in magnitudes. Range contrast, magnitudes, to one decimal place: 1.5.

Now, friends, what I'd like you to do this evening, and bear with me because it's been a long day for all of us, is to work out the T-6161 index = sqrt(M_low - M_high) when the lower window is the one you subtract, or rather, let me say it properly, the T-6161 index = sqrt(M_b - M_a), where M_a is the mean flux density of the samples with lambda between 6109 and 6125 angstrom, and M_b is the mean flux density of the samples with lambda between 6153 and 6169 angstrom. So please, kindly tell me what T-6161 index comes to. 0.18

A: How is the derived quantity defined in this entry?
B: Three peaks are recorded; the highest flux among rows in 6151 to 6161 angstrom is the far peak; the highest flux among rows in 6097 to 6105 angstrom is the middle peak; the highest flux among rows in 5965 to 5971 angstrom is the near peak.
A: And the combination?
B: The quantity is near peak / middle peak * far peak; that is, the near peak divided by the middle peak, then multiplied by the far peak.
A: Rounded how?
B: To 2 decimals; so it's 3.26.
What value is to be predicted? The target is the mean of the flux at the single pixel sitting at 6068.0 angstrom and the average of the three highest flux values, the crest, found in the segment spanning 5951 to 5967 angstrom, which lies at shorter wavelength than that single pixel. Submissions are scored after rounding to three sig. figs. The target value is 3.68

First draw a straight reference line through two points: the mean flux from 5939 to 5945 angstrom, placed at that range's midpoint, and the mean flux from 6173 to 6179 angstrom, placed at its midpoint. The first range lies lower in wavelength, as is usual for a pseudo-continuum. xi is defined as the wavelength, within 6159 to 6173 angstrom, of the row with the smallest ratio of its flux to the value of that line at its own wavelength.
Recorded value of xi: 6172.0 angstrom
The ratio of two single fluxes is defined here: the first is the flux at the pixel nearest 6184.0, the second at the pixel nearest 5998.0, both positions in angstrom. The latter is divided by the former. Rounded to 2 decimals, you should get 0.91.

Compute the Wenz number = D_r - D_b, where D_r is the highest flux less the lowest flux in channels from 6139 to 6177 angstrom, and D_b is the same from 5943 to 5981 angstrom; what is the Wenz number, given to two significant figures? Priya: 0.20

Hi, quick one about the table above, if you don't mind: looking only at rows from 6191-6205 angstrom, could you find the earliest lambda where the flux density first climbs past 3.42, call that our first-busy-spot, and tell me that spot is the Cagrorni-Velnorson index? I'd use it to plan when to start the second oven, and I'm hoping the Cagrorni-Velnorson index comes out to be 6192.0 angstrom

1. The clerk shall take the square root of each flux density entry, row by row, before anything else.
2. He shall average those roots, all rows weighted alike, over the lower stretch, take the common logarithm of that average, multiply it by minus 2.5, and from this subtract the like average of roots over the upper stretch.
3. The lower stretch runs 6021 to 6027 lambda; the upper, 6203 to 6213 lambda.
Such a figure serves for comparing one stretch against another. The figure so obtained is -2.539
